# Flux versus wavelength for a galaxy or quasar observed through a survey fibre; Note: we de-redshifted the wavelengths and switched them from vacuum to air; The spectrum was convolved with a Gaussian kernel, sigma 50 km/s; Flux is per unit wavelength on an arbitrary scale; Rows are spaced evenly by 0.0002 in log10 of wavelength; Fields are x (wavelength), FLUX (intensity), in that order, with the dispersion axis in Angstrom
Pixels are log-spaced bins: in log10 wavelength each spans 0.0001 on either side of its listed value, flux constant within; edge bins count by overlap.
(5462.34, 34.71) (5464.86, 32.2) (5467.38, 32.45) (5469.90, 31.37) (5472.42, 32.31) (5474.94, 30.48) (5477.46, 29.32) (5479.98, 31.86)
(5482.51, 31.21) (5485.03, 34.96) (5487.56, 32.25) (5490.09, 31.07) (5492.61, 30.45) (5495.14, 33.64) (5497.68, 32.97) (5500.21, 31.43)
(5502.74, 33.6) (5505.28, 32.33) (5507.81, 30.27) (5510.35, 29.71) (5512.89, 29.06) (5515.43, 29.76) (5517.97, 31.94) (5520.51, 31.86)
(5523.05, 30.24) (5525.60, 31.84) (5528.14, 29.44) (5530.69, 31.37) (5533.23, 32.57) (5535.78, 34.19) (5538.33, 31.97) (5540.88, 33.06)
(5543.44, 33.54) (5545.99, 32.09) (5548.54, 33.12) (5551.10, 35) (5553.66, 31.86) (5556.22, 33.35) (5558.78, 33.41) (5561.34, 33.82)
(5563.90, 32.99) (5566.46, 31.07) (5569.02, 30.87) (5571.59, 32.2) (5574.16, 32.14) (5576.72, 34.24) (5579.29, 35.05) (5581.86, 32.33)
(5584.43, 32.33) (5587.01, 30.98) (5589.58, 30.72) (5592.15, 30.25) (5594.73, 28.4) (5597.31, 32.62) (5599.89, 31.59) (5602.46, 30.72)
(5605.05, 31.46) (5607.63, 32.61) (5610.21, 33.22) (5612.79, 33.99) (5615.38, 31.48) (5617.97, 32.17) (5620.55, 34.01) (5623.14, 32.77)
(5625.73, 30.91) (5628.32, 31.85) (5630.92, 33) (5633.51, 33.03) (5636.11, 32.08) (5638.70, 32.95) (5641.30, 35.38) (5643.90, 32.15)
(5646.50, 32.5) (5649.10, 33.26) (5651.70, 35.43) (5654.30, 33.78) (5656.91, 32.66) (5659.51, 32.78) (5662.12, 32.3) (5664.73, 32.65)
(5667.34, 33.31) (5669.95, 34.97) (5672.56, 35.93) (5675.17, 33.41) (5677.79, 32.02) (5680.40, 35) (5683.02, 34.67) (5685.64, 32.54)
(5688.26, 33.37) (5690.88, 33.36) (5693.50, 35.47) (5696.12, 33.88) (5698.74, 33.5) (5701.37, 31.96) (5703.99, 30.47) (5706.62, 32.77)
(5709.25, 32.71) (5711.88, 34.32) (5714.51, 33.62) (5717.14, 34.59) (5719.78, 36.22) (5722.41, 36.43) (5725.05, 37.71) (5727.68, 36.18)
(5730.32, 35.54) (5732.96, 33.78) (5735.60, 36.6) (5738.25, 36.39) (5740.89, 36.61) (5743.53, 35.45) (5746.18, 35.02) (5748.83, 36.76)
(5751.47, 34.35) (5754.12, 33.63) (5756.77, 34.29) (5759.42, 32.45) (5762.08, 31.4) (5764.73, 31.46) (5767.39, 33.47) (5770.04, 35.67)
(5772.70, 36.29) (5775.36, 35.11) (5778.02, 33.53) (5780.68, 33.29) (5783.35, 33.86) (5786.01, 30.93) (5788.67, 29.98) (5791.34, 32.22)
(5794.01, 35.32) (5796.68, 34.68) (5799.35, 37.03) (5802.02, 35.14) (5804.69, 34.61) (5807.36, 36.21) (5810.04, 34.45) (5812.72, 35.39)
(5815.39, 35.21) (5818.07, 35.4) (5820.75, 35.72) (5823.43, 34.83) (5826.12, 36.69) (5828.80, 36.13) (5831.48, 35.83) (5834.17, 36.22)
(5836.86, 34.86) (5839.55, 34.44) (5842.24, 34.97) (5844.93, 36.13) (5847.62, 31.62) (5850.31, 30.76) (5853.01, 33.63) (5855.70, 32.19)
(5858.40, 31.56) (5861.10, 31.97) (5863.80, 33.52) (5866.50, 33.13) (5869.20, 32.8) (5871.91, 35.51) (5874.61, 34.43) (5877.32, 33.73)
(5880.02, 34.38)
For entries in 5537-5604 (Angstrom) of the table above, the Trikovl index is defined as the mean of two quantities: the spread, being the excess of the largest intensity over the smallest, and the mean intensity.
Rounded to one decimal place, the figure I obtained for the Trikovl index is 19.5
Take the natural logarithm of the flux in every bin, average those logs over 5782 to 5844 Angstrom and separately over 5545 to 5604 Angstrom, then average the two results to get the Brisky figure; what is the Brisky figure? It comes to 3.51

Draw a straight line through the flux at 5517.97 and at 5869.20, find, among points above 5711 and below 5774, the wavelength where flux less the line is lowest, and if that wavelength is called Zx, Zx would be 5762.08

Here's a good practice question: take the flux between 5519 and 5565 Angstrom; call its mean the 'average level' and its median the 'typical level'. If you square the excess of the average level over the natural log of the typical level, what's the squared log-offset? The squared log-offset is 844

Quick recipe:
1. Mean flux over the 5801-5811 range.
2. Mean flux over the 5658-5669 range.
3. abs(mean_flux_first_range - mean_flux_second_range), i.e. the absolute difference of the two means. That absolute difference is 2.3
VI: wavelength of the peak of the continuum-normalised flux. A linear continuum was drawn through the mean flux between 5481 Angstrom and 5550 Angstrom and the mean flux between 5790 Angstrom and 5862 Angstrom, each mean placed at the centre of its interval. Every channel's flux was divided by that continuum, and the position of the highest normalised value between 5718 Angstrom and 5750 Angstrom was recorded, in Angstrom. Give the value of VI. 5725.05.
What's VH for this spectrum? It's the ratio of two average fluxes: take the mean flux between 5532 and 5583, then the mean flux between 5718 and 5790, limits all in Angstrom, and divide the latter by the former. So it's 1.05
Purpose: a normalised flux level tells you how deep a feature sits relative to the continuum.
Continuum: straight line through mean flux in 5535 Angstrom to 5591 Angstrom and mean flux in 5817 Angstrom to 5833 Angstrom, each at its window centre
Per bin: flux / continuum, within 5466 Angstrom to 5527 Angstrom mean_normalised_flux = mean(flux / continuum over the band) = 0.986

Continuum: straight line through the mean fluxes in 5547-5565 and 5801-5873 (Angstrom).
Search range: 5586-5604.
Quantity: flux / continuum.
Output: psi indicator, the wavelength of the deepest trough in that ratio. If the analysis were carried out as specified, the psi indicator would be 5594.73 Angstrom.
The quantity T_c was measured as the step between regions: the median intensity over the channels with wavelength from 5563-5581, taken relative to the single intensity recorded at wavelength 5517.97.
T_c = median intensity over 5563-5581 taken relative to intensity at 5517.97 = 0.3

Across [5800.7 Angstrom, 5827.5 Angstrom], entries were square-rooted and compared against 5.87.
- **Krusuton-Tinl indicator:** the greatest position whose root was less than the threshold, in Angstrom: 5810.04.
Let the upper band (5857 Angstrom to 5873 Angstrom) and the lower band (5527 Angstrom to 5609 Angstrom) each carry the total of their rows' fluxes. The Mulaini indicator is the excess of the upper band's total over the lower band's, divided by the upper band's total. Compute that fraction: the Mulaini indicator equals -4.2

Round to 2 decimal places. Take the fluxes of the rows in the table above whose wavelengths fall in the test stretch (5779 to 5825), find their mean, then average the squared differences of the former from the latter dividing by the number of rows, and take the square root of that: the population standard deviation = 1.78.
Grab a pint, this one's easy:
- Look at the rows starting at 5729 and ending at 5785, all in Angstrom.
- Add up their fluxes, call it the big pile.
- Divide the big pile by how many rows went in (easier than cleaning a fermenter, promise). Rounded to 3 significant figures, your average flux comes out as 34.5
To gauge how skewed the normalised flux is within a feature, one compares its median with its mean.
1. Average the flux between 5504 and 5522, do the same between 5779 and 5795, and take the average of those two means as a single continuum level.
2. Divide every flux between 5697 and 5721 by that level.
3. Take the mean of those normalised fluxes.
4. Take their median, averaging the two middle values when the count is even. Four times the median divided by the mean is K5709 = 4.02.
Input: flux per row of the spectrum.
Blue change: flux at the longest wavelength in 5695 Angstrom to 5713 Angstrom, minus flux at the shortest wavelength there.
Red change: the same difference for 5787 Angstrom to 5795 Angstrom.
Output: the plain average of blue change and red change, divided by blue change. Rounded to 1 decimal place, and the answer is 6.6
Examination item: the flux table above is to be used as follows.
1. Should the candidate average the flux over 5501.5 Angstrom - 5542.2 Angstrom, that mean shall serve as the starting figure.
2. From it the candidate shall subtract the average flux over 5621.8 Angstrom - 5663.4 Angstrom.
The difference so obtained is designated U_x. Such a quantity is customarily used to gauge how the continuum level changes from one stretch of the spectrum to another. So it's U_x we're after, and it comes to -1.5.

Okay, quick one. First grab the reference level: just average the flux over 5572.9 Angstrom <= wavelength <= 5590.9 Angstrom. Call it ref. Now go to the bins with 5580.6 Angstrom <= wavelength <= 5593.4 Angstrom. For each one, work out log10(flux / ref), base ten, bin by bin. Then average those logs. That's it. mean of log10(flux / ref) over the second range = -0.017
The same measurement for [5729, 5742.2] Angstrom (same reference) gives 0.041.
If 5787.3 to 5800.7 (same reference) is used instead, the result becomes 0.016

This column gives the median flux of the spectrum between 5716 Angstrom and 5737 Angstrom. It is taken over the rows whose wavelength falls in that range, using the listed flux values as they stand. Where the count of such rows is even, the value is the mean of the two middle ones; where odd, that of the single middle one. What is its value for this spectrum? 36.2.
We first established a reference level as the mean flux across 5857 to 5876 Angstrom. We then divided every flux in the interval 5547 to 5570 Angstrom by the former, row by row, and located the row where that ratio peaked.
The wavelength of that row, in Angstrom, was 5551.10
